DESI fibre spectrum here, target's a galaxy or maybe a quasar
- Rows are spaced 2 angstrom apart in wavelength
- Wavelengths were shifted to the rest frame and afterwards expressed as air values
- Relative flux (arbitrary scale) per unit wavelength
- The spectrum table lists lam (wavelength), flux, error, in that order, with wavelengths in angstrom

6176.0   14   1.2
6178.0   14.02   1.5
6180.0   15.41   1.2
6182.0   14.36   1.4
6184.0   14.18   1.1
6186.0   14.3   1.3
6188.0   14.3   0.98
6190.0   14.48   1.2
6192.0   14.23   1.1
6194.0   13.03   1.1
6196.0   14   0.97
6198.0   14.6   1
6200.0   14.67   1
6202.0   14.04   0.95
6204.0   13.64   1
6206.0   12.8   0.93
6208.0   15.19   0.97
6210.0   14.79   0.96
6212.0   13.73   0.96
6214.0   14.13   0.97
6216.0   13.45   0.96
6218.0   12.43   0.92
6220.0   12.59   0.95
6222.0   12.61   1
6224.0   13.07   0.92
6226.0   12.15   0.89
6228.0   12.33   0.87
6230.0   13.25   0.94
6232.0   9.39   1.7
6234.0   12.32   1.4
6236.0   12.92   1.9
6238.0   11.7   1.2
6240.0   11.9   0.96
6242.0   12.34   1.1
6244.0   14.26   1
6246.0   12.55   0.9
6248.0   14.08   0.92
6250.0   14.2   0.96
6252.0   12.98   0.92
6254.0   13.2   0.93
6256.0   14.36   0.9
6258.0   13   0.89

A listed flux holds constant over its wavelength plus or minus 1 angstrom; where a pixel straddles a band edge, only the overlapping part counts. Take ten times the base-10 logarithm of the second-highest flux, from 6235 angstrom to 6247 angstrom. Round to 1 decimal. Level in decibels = 11.1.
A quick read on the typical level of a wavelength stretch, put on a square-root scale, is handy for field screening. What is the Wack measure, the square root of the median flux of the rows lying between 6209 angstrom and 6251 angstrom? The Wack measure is 3.55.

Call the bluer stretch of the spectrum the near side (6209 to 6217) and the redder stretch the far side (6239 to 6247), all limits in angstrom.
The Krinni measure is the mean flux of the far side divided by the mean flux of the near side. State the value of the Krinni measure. 0.91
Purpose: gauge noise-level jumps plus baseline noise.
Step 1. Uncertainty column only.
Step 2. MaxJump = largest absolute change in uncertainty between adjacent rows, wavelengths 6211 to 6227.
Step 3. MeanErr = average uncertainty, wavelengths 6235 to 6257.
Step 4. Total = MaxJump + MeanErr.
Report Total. 1.14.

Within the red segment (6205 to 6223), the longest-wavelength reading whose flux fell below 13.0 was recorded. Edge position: 6222.0 angstrom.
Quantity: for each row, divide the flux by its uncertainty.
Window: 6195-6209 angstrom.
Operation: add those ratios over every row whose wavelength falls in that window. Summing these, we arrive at 102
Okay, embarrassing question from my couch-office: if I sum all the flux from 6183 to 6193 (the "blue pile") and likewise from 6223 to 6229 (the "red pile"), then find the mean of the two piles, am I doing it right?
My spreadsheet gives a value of 55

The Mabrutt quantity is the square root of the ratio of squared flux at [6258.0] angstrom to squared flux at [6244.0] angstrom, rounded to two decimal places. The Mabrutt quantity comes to 0.91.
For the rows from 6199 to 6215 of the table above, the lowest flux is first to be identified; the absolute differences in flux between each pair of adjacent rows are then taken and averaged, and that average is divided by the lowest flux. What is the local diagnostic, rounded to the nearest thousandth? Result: 0.068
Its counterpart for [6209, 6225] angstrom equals 0.044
